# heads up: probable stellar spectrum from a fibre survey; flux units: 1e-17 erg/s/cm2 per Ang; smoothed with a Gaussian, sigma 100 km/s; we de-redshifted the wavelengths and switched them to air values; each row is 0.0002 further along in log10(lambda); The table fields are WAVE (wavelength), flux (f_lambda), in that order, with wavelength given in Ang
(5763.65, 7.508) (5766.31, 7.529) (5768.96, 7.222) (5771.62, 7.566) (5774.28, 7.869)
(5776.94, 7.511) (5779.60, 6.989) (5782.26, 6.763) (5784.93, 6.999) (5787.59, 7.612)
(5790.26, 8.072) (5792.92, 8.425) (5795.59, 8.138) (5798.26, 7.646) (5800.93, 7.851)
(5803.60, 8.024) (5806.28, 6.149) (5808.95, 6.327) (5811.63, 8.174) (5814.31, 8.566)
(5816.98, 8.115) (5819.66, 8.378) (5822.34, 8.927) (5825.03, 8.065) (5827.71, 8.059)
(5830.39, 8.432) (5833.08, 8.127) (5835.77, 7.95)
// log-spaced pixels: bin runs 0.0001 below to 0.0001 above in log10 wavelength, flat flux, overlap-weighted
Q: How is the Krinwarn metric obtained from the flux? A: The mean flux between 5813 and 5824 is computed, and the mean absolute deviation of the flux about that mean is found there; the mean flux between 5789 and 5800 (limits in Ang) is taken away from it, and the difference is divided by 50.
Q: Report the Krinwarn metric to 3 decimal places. -0.156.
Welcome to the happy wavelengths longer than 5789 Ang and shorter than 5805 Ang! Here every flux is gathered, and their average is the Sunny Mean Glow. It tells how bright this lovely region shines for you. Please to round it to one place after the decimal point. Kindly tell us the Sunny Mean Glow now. 8.0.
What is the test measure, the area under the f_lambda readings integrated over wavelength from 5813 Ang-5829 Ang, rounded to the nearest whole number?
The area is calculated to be 134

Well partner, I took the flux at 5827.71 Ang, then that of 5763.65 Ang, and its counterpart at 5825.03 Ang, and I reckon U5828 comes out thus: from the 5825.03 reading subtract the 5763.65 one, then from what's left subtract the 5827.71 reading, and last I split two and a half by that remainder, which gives -0.333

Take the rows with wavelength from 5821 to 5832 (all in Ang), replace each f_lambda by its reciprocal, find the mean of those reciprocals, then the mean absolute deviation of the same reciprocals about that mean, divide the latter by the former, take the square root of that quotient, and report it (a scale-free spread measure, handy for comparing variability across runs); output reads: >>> 0.19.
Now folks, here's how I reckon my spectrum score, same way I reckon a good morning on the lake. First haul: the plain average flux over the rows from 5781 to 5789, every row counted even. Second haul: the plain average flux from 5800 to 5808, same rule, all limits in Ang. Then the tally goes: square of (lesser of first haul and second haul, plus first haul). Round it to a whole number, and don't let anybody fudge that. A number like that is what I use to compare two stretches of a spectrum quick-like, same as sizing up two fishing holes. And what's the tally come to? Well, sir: 203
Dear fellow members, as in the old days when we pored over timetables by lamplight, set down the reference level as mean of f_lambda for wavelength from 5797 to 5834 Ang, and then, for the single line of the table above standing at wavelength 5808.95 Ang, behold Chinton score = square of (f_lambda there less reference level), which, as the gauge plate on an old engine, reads 2.5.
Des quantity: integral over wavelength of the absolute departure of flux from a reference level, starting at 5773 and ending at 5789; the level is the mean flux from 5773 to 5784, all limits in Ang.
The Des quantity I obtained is 6.0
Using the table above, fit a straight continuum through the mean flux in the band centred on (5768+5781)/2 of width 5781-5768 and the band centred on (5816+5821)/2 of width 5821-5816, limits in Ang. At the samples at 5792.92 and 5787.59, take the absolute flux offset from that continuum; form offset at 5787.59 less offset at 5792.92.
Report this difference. -0.6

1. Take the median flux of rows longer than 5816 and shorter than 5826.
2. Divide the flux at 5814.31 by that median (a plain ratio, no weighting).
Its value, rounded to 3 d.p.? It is 1.039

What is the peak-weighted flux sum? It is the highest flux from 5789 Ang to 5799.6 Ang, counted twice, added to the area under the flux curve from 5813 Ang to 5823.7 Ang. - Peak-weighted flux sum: 108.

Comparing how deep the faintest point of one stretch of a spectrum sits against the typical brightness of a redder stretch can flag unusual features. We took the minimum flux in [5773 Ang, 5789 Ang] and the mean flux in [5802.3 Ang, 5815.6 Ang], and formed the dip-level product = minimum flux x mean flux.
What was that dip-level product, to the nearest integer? 50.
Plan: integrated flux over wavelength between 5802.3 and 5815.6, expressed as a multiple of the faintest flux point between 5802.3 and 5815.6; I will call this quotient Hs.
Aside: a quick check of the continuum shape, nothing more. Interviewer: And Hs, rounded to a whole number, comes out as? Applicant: 16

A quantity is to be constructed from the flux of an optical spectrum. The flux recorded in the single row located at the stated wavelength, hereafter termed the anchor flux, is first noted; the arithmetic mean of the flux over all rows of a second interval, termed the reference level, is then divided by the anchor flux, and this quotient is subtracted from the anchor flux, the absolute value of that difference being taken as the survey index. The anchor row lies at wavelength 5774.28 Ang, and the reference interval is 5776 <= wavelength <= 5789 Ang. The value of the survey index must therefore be 7.0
